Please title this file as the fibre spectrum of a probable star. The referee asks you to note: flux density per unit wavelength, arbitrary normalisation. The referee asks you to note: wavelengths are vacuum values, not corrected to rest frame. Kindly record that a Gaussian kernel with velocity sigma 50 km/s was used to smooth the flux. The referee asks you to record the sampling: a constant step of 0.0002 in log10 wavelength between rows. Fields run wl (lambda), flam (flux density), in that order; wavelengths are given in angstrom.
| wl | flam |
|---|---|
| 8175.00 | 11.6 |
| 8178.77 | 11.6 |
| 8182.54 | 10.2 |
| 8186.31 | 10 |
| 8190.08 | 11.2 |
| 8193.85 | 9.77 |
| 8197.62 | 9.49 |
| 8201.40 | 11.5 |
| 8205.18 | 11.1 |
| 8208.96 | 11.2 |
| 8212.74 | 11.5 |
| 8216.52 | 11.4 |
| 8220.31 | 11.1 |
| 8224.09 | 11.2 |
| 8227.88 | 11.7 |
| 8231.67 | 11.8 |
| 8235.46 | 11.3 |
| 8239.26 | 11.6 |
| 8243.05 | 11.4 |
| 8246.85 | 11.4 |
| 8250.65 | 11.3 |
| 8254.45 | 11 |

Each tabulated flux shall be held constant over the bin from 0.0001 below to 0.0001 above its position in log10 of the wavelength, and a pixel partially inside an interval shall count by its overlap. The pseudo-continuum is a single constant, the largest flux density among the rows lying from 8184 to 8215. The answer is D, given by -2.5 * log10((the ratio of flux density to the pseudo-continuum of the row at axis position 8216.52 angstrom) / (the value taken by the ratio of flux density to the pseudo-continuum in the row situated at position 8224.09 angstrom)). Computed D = -0.02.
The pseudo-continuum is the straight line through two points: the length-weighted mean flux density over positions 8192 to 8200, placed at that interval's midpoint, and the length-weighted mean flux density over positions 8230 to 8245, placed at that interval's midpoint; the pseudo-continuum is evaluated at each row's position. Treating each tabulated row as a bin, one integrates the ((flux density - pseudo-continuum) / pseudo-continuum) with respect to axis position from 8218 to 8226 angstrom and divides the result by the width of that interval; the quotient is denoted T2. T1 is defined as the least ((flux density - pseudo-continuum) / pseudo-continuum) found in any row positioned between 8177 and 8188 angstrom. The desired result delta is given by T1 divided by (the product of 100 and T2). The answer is 0.025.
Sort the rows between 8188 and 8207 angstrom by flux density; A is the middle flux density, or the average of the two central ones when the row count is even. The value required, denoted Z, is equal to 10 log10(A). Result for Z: 10.45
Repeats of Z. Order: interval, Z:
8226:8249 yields 10.61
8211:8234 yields 10.59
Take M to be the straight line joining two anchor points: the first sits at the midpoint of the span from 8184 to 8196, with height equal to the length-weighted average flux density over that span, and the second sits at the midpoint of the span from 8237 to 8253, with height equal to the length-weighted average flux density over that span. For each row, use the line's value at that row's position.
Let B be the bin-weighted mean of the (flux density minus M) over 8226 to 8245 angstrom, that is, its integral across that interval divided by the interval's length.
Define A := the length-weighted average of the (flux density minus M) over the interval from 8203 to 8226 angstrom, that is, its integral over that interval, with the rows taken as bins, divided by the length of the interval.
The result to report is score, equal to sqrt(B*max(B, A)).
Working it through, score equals 0.4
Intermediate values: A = 0.5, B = 0.34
